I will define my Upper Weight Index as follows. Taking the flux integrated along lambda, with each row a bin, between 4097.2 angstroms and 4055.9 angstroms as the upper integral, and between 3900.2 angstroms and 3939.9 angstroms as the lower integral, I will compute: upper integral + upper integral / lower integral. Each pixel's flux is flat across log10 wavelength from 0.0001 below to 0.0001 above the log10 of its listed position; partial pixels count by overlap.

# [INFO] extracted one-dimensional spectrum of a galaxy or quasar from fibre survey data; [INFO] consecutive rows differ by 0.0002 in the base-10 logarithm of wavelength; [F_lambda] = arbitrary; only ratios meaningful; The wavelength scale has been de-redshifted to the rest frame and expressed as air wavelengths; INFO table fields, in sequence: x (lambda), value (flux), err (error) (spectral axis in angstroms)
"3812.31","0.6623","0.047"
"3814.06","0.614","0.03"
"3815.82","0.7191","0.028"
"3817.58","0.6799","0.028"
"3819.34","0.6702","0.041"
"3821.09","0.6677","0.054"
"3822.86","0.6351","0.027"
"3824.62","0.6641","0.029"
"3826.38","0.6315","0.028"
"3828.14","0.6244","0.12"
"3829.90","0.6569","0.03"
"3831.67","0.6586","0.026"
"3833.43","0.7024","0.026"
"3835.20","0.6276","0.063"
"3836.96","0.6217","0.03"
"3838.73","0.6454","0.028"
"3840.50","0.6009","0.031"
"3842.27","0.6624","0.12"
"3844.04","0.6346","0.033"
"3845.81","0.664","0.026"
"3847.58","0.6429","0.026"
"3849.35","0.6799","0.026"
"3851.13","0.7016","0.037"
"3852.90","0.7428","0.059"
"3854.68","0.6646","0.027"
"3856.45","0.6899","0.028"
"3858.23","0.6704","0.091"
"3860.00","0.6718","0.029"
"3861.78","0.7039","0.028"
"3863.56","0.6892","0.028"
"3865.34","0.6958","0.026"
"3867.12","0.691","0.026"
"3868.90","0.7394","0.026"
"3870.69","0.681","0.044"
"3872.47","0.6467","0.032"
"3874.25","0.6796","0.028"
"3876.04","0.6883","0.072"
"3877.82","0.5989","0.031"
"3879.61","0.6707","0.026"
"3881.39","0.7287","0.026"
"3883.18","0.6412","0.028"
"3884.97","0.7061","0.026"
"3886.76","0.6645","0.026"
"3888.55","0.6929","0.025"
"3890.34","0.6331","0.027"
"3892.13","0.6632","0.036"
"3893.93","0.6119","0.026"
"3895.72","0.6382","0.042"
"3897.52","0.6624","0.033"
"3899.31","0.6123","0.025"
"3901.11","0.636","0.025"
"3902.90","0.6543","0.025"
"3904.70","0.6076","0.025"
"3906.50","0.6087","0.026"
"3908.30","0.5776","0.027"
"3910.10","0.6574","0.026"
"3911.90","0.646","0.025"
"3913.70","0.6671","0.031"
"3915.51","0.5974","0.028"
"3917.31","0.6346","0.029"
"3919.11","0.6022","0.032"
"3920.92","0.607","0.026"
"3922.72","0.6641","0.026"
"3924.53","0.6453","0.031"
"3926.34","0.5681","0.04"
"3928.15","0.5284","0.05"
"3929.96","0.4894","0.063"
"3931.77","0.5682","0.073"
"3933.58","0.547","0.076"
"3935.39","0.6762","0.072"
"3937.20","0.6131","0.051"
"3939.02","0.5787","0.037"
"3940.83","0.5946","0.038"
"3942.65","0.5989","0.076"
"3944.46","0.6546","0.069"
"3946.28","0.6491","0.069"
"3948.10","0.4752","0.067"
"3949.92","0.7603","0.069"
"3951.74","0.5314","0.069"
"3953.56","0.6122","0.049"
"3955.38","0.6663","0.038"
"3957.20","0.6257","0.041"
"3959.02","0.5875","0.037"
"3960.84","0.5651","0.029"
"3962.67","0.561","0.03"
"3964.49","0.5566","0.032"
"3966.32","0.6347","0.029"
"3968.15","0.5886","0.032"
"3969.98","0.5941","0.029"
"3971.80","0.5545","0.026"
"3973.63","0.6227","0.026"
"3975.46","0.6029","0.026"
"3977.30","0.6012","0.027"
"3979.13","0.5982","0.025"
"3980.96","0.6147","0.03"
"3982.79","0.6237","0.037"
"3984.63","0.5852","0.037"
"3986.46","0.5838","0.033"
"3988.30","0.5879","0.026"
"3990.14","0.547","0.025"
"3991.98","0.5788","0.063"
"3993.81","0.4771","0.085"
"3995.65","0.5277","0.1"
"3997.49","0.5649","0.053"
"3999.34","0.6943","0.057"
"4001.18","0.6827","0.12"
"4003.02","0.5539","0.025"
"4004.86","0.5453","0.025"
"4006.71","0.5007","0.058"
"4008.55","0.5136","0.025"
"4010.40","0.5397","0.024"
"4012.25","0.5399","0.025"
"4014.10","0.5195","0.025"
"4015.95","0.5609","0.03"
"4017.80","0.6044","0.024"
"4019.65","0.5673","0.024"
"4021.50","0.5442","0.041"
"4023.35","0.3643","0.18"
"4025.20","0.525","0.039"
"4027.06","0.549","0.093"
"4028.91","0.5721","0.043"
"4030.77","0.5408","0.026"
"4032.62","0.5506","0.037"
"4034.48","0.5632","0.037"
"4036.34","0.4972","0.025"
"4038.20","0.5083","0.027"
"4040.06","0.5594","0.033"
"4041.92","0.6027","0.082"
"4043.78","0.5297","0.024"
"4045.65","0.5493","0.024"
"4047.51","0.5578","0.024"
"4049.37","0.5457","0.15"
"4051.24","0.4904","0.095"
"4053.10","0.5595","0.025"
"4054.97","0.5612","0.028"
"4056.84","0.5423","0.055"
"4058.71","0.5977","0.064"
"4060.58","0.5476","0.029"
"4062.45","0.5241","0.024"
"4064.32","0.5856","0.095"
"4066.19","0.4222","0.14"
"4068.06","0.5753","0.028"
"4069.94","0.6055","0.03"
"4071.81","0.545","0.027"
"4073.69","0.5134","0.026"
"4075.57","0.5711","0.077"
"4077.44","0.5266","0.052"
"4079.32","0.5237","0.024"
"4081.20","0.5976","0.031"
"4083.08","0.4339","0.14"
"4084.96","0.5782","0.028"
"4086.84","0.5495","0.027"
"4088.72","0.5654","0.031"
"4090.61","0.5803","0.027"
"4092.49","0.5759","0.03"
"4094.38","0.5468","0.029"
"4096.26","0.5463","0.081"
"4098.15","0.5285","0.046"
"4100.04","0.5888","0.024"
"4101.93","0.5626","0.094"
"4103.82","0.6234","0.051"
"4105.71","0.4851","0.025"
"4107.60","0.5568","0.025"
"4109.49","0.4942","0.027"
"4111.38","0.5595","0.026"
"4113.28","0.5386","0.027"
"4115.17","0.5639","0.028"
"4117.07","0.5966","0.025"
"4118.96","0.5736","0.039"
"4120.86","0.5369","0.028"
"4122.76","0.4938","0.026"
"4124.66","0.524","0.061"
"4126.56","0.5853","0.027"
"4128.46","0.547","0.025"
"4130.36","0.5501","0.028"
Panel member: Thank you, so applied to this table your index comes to 23.57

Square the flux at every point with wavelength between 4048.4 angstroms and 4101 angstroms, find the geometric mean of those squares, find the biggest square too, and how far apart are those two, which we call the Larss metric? 0.07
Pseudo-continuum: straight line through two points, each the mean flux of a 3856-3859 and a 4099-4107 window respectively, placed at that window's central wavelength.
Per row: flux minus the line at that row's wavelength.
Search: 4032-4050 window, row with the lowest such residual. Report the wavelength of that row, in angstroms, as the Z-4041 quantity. 4036.34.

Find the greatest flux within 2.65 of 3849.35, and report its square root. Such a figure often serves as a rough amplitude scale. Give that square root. 0.838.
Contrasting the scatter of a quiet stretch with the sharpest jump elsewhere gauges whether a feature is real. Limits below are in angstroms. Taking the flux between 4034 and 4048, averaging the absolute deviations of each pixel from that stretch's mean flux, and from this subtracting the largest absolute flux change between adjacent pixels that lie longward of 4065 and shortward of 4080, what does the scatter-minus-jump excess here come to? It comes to -0.13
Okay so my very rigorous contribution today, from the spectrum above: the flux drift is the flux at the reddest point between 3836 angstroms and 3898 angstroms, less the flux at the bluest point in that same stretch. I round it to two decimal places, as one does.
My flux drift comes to 0.04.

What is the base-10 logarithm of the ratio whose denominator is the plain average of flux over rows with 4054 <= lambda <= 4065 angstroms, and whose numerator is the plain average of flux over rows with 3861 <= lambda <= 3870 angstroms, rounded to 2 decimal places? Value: 0.10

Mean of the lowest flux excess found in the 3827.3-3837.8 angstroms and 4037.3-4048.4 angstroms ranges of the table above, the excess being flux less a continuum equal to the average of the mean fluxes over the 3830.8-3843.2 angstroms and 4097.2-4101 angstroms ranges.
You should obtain -0.037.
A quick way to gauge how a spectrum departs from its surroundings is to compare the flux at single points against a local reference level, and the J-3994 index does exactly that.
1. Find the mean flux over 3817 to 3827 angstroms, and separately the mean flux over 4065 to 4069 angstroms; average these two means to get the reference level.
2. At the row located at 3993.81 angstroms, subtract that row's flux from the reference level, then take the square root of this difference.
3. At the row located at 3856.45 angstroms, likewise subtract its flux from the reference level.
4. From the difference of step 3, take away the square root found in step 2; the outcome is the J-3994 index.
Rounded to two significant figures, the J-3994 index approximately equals -0.43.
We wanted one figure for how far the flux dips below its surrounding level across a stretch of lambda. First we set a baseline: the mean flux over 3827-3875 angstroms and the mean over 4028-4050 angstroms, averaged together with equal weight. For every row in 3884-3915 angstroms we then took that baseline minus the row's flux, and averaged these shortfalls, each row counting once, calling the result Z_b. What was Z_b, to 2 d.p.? -0.03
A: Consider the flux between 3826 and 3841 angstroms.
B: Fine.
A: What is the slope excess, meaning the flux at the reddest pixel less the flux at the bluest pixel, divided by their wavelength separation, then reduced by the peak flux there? -0.70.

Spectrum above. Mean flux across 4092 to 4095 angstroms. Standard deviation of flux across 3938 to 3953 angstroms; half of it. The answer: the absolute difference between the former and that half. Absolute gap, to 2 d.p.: 0.52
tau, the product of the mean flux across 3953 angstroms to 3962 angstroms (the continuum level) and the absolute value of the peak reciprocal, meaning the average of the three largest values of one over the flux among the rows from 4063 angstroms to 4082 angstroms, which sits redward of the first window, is 1.27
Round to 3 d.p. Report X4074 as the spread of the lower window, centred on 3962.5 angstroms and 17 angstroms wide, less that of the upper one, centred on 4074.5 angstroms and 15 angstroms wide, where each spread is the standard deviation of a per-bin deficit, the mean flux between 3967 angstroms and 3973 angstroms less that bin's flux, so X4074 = 0.002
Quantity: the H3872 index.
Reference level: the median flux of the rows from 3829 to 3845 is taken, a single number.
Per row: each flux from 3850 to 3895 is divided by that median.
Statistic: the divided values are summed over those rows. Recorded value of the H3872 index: 26.3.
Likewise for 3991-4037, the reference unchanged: 21.2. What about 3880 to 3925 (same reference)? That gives 24.9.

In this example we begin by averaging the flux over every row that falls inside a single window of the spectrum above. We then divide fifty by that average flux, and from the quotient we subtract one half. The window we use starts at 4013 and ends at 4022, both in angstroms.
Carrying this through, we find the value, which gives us 89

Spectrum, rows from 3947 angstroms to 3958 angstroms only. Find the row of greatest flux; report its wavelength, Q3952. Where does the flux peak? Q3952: 3949.92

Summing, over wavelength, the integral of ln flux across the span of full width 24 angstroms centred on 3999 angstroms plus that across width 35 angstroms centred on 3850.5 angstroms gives -28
